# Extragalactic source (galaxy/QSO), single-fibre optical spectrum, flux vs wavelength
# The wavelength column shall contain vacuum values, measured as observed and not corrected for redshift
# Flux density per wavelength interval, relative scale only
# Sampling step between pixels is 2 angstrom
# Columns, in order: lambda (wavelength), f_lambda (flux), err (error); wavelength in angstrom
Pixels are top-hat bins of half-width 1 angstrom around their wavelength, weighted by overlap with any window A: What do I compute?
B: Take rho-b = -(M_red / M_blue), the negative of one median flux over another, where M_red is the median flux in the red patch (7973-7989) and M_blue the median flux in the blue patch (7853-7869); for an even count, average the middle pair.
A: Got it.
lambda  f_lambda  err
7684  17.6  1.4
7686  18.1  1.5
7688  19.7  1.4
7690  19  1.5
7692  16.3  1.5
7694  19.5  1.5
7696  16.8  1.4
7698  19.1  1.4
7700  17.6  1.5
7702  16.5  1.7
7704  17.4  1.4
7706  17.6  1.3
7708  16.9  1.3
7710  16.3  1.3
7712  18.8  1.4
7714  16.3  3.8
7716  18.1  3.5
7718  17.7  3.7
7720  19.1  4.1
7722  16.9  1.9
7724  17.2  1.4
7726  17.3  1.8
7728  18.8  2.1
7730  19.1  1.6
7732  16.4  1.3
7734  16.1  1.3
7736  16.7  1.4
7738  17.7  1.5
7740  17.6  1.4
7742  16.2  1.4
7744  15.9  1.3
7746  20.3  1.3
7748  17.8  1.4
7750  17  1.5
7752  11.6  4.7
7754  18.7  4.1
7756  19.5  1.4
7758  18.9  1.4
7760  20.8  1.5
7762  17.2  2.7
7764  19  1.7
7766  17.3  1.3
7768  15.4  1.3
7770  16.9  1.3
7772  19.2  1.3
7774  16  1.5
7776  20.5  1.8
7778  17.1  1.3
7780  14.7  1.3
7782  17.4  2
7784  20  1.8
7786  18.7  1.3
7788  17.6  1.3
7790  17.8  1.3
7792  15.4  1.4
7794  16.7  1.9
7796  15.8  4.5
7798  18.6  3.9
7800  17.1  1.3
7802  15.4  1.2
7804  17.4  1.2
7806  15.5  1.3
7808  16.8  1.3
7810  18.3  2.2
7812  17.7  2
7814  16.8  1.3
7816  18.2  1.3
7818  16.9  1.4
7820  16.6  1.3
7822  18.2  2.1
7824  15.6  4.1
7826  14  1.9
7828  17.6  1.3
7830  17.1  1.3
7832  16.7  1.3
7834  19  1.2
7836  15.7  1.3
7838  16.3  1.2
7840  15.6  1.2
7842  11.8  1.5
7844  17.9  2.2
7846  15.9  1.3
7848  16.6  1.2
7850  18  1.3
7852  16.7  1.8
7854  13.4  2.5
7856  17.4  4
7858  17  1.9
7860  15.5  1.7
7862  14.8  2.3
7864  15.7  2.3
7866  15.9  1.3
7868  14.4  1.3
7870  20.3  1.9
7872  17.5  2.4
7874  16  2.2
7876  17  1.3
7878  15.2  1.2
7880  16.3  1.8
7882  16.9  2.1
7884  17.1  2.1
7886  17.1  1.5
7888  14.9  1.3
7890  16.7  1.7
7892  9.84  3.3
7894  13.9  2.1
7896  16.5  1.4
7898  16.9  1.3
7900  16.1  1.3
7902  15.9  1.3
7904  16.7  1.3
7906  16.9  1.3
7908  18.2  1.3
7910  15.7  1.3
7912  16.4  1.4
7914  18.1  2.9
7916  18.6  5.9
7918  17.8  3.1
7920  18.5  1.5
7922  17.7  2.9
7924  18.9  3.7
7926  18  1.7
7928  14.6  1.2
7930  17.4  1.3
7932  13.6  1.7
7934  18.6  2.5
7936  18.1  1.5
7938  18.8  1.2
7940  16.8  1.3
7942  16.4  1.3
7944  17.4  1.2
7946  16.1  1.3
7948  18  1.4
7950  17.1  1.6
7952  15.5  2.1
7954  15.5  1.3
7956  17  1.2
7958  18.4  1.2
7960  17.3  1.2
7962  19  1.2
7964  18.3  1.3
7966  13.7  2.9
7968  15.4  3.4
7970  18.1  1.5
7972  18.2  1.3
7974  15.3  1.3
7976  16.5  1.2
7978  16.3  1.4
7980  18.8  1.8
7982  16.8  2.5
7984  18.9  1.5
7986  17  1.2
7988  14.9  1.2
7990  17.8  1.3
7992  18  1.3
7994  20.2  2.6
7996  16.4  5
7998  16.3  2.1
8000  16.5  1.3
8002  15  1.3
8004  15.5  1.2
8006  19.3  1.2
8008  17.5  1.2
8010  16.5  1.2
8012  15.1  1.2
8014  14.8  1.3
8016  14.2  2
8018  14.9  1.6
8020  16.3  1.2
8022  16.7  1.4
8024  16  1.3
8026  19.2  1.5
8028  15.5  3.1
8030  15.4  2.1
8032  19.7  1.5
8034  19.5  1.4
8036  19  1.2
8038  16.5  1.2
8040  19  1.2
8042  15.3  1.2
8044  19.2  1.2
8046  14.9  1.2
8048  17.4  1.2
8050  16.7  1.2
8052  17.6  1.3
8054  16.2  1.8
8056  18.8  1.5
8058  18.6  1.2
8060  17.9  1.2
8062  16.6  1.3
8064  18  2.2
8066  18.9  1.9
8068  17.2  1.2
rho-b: -1.07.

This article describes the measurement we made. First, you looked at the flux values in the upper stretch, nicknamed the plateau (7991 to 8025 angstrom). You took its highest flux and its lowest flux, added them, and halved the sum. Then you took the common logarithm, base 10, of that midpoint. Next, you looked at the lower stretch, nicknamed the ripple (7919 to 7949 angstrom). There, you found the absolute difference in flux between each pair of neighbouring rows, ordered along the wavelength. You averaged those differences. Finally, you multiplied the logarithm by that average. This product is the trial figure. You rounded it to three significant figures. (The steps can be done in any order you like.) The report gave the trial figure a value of 2.27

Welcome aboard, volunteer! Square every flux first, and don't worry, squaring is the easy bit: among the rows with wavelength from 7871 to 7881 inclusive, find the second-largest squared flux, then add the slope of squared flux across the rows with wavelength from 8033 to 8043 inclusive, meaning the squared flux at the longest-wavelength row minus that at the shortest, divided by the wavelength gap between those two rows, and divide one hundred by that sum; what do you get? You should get 0.37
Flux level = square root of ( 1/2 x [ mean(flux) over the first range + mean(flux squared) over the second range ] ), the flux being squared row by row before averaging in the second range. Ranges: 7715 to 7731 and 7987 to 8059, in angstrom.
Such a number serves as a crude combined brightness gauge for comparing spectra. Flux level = 12.4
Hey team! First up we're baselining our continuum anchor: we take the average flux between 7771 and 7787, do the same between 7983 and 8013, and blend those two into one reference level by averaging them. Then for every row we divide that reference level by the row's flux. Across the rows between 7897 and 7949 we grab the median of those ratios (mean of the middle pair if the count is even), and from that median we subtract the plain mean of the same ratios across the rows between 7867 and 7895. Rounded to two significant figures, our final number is -0.12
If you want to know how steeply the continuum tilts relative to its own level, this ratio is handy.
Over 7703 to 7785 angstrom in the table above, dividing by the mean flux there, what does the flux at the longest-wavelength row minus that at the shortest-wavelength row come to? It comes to 0.15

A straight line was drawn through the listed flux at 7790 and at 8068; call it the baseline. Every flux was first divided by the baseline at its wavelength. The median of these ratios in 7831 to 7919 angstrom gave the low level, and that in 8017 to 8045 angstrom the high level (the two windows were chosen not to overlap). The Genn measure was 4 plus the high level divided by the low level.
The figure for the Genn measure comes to 5.02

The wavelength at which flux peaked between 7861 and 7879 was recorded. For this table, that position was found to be 7870 angstrom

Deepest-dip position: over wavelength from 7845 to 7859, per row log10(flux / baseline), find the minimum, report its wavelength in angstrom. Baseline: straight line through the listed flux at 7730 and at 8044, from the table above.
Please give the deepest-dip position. 7854 angstrom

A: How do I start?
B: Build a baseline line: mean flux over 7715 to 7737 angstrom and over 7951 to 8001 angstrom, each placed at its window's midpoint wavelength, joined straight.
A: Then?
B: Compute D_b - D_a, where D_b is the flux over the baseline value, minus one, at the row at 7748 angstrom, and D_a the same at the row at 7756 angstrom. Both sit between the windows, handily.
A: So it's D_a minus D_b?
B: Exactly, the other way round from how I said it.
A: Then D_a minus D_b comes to 0.1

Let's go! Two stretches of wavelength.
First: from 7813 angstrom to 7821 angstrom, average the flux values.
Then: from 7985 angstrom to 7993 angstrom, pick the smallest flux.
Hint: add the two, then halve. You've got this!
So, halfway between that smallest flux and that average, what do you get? 16.0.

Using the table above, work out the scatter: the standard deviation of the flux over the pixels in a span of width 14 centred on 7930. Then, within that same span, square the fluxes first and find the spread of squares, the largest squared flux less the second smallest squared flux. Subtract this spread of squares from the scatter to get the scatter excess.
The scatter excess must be -142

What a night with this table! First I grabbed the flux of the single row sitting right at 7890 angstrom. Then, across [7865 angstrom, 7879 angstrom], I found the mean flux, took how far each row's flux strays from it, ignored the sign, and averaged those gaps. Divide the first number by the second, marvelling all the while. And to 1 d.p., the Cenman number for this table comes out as 11.8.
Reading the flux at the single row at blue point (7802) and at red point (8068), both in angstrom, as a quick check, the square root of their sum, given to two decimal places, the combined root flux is 5.71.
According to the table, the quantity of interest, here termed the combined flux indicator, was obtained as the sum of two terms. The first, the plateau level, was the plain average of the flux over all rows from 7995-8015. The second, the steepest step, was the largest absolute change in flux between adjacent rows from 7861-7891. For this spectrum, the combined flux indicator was 22.2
